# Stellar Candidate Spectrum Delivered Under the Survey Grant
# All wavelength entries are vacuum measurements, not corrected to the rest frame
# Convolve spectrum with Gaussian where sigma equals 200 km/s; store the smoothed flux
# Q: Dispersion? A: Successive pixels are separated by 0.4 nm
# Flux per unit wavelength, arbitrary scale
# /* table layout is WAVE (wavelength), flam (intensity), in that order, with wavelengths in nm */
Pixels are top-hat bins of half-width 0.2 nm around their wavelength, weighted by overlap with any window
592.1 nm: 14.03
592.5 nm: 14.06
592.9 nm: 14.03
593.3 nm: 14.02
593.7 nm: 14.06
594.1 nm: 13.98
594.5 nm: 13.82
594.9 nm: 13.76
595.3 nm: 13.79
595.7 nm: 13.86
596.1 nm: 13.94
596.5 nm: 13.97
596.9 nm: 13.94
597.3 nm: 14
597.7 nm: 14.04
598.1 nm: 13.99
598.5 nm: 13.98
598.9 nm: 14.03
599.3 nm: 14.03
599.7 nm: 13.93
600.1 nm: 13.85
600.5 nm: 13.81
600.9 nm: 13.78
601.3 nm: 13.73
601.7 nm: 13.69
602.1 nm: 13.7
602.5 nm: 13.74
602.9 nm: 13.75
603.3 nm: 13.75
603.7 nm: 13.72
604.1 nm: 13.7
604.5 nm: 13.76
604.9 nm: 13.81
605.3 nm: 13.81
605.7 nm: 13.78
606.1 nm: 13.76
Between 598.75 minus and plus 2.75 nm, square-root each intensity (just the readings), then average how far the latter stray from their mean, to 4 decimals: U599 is 0.0105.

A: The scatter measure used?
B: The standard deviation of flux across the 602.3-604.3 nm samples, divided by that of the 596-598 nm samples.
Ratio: 0.5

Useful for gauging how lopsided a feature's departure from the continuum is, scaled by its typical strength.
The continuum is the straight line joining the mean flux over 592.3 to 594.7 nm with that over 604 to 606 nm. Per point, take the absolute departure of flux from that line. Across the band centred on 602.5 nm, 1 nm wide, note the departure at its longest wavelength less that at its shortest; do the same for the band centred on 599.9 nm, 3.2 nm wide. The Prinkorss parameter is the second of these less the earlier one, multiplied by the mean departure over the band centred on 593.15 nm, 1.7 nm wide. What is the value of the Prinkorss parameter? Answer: 0.0038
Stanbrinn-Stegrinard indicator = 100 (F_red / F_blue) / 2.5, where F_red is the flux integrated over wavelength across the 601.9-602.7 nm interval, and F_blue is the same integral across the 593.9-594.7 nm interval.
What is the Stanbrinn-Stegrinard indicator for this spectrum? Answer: 39.5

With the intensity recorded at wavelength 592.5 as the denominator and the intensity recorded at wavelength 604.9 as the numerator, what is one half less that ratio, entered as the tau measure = -0.482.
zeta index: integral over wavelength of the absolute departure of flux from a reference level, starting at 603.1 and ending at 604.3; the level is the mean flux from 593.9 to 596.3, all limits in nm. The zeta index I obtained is 0.162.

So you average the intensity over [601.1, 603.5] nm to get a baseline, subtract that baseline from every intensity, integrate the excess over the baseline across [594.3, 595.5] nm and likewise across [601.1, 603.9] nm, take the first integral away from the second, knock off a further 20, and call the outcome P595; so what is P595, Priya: -20.1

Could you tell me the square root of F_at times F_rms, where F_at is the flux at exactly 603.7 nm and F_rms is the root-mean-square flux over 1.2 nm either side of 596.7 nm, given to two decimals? 13.84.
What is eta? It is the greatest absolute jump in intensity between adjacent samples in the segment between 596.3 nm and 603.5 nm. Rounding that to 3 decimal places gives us 0.100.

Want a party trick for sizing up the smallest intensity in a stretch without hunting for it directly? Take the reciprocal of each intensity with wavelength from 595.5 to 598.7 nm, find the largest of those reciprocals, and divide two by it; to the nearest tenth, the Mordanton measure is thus 27.7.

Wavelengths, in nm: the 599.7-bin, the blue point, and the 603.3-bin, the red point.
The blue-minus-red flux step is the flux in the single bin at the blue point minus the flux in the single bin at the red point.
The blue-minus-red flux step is 0.18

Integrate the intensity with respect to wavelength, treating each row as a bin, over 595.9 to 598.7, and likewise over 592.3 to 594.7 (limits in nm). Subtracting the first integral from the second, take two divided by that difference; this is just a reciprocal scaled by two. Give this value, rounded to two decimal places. -0.36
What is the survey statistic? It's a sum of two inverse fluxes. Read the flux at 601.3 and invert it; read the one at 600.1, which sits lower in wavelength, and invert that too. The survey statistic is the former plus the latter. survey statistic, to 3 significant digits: 0.145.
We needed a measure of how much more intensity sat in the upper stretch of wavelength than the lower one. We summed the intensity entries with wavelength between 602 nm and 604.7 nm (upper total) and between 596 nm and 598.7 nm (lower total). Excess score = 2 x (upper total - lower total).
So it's -3.5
